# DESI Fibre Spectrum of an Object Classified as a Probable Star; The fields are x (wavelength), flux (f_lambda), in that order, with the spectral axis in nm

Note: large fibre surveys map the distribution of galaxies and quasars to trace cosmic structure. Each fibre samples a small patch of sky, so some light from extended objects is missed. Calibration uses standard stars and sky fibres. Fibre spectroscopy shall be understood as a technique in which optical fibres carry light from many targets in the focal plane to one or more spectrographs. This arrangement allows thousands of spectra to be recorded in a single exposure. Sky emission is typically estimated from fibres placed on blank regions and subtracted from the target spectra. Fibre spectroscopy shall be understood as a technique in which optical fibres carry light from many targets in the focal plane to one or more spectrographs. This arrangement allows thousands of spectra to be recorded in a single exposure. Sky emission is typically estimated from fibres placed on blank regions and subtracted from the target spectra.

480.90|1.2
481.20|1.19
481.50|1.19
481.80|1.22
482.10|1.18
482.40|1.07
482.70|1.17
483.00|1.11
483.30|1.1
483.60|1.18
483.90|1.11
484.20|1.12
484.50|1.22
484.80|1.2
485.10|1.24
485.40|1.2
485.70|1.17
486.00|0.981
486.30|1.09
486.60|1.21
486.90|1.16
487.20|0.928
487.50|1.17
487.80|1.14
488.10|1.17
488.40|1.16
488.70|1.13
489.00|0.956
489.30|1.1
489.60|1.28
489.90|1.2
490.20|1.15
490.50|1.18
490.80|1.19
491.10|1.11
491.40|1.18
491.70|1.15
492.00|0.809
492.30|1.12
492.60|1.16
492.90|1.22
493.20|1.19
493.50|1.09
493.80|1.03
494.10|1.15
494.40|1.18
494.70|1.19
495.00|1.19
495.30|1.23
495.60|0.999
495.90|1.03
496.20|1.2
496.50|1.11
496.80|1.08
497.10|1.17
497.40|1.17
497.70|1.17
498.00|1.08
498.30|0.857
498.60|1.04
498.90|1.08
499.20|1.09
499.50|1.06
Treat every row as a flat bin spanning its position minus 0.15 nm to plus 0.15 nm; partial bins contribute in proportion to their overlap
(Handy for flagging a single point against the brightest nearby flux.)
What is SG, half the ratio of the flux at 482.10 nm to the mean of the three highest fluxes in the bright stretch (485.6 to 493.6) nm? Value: 0.477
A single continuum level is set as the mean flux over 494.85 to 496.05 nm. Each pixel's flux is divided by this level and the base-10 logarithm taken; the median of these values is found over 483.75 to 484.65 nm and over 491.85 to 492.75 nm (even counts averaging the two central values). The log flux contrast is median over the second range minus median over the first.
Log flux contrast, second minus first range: 0.000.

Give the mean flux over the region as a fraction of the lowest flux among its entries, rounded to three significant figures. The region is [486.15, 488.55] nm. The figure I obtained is 1.22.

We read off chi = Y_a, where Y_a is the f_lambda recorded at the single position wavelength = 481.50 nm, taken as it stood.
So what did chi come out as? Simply 1.19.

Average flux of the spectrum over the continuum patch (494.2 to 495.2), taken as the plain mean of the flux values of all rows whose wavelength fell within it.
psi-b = 1.19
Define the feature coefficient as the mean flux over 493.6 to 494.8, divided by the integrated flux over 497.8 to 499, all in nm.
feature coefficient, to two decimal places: 0.93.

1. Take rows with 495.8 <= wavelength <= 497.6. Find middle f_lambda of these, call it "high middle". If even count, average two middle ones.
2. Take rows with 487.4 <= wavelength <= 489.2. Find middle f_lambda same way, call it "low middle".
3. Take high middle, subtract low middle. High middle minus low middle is -0.010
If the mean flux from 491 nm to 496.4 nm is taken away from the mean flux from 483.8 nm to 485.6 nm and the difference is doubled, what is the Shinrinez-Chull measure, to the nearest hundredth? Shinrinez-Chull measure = 0.12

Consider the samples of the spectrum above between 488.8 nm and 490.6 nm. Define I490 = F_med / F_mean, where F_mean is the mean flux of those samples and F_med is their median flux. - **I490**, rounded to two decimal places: 1.02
